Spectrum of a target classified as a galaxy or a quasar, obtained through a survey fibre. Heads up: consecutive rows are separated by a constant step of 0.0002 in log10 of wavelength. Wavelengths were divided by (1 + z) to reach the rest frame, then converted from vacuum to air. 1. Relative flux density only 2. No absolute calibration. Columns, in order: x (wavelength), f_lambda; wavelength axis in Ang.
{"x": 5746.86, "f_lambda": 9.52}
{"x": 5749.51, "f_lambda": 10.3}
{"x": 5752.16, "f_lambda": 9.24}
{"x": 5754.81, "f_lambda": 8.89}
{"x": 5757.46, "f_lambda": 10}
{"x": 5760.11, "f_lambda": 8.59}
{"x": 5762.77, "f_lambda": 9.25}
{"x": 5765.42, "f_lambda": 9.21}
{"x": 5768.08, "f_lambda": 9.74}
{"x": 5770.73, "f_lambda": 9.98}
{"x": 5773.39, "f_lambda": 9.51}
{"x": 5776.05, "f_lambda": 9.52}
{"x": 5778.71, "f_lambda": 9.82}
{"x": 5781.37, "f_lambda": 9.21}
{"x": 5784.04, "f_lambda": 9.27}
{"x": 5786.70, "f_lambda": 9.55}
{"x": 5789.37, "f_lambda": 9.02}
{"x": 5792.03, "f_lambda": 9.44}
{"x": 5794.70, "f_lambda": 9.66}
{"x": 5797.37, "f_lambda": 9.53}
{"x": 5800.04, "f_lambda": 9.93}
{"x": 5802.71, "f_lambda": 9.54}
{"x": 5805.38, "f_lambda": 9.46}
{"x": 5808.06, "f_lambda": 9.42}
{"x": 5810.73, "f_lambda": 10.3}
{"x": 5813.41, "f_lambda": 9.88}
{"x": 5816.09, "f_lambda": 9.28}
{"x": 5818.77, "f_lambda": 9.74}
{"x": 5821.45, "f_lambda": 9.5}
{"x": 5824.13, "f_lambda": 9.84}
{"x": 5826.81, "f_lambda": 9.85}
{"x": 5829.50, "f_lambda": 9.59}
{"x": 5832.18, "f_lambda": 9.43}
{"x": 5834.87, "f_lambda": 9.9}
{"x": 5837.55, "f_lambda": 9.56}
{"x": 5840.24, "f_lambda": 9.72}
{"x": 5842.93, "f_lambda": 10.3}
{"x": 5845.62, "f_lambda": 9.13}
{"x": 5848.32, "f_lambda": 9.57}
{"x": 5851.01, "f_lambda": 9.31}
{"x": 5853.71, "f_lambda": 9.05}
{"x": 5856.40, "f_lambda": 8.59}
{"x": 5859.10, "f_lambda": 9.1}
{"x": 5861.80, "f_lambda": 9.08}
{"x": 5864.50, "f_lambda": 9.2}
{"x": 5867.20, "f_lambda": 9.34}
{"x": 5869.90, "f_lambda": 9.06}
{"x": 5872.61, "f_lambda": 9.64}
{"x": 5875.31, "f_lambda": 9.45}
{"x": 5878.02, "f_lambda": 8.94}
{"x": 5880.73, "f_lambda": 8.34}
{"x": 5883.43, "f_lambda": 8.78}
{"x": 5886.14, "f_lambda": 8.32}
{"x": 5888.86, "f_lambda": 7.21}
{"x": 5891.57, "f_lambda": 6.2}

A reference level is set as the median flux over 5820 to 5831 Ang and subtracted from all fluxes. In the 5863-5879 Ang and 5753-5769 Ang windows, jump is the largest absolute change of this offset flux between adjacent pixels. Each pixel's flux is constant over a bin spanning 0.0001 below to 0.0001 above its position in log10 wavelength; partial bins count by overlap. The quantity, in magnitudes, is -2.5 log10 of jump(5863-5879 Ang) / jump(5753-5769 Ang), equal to 1.0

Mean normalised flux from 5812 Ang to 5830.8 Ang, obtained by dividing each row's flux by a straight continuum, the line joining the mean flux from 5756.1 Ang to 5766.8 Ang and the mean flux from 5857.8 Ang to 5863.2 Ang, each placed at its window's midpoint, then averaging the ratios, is 1.056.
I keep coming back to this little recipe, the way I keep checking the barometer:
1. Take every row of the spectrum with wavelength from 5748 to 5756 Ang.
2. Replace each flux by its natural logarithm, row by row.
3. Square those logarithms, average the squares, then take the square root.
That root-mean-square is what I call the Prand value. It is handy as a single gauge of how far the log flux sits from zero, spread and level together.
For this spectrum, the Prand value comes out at 2.25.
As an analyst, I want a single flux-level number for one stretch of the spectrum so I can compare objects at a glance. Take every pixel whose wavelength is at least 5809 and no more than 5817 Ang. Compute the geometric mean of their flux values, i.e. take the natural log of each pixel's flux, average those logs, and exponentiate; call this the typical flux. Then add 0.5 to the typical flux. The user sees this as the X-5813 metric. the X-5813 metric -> 10.3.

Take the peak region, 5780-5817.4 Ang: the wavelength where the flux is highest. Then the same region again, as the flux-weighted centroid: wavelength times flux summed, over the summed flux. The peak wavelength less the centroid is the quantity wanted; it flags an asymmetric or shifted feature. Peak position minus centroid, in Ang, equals 11.8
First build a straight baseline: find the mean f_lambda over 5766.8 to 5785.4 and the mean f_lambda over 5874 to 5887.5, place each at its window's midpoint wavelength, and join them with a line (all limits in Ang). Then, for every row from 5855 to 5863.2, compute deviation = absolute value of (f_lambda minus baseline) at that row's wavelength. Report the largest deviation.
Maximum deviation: 0.36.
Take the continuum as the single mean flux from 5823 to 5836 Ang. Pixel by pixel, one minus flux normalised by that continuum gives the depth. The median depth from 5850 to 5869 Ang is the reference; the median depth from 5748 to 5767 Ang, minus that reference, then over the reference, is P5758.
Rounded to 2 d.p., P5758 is -0.23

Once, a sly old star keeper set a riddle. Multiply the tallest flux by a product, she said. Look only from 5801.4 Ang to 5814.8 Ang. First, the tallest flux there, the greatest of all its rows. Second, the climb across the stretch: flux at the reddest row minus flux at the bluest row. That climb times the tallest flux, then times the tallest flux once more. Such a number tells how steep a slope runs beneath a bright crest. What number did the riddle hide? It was 36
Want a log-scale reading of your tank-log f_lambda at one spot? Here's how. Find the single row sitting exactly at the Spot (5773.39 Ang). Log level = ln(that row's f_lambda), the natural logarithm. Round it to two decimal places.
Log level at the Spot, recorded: 2.25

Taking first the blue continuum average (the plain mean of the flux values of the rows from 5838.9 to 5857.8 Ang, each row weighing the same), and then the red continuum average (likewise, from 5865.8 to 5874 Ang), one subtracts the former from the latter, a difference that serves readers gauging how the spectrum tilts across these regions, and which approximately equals -0.03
